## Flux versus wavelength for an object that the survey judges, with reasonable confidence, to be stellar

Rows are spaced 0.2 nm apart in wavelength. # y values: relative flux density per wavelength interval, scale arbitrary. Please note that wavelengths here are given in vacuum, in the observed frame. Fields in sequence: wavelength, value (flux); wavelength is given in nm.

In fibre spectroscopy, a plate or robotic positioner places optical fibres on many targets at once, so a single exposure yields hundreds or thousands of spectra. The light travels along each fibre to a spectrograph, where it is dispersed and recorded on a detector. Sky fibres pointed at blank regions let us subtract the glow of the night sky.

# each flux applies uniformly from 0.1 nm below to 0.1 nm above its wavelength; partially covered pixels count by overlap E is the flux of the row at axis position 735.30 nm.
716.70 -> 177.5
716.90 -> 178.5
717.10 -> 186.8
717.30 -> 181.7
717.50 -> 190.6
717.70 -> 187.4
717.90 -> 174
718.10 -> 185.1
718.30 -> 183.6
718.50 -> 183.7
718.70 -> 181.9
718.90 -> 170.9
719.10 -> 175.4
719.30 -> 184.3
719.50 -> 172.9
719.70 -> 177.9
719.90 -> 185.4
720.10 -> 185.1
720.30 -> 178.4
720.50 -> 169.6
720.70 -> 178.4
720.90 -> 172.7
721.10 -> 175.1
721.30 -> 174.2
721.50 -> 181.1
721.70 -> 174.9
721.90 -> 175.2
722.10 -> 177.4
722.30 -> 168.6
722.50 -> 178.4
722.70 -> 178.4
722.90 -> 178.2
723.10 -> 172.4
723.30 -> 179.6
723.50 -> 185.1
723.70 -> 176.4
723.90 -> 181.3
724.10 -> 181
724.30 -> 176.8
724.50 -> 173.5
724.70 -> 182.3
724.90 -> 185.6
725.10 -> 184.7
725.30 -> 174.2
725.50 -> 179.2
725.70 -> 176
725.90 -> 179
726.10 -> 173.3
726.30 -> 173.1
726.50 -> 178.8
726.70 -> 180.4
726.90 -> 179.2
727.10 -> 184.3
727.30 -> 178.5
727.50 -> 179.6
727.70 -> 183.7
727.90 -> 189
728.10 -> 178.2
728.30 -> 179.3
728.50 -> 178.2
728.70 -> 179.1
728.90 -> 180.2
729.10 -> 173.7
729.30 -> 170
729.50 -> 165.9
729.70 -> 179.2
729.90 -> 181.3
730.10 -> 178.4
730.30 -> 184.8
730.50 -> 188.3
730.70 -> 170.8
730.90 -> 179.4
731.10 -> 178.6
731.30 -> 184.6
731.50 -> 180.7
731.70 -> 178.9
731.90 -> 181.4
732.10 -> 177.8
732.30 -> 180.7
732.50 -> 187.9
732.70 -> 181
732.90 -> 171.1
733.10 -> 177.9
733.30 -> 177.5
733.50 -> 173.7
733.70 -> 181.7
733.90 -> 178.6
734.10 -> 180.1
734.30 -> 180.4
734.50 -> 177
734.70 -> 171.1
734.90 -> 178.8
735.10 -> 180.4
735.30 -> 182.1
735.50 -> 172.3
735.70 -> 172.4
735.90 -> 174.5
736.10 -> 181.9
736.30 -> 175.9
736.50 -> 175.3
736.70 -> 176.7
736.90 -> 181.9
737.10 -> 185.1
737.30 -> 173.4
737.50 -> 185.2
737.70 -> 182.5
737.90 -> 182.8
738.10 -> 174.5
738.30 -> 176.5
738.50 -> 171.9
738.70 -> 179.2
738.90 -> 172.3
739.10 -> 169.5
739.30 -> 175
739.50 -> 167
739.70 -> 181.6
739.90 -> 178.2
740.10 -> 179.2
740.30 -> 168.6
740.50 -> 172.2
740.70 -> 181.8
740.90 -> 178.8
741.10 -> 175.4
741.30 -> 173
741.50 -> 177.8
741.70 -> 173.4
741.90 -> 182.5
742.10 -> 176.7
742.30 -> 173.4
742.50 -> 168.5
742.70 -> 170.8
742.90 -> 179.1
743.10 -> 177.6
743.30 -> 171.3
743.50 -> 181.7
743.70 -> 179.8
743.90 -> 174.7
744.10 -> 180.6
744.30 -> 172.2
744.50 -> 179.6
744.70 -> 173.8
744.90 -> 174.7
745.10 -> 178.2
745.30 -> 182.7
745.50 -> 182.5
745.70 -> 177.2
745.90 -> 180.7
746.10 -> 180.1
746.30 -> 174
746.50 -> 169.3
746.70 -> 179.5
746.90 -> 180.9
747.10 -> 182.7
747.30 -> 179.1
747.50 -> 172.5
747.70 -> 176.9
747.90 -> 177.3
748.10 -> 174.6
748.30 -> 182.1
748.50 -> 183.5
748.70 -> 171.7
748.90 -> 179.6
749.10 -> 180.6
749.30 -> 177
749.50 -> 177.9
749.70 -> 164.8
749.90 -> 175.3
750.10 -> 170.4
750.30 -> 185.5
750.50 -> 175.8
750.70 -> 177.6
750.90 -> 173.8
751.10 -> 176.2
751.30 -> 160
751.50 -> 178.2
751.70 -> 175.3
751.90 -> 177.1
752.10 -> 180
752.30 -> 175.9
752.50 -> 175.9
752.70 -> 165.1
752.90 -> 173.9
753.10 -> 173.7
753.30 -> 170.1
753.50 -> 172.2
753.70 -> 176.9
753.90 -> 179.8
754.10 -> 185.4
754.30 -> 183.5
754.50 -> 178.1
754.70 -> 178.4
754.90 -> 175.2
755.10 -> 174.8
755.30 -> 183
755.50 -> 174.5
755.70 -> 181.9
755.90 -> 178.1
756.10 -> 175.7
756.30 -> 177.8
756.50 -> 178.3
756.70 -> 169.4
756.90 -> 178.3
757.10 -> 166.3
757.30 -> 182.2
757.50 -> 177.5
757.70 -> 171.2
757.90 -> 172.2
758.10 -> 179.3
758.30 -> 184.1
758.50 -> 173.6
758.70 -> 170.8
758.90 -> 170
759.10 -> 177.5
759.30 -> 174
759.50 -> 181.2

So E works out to 182.1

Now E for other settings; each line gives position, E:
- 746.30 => 174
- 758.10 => 179.3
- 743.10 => 177.6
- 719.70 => 177.9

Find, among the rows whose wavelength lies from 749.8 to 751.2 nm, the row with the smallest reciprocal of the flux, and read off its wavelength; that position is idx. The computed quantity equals 750.30 nm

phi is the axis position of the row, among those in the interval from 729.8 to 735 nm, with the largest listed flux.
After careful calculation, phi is 730.50 nm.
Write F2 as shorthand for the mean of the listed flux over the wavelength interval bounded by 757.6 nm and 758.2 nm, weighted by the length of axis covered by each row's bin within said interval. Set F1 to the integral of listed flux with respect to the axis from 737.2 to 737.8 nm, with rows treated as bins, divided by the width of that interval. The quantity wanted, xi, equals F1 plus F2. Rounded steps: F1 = 180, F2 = 174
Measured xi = 355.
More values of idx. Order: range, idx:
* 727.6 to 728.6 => 727.90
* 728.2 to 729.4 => 728.90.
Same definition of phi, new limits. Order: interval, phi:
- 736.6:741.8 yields 737.50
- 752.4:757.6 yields 754.10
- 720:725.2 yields 724.90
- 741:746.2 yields 745.30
